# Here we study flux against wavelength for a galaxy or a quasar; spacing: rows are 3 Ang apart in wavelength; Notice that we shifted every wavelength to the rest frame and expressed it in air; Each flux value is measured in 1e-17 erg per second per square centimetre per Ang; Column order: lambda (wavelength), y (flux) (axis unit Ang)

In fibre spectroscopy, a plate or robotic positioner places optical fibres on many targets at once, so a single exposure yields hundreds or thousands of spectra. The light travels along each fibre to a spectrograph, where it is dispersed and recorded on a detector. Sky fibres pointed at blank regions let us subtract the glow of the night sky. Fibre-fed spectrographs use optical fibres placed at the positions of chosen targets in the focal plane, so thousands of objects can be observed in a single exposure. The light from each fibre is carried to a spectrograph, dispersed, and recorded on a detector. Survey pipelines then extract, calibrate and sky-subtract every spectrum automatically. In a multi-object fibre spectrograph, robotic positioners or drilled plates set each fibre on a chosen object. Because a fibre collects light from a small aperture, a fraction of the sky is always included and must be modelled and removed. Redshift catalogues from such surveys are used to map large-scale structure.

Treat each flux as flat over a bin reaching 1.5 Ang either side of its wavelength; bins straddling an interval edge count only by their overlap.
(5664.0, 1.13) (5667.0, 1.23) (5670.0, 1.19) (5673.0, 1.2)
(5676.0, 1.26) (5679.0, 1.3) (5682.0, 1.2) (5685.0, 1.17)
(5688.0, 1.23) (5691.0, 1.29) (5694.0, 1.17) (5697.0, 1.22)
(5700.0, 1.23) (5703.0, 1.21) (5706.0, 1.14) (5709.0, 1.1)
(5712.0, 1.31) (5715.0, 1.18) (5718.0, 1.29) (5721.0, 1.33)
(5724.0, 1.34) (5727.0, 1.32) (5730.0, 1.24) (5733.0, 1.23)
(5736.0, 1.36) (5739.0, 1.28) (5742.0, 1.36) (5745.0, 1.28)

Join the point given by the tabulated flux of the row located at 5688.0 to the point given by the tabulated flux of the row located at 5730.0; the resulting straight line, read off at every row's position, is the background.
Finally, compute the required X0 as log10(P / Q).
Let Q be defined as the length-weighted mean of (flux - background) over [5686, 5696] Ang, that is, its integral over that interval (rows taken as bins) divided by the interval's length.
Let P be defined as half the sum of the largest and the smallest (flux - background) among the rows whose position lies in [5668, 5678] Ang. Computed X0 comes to -0.47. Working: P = -0.001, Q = -0.004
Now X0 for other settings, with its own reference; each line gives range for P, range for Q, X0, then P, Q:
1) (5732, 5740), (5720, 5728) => -0.23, 0.054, 0.092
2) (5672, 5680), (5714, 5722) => -0.13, 0.023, 0.031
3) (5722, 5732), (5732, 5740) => -0.02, 0.051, 0.053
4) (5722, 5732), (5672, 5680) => 0.28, 0.051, 0.027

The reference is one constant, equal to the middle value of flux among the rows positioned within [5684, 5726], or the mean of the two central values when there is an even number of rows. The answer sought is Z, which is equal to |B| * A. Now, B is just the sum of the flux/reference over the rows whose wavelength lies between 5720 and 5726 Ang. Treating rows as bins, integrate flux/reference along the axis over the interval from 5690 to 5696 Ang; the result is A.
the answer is 13.1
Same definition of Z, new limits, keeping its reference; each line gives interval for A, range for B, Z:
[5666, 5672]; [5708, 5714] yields 11.6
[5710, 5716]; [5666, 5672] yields 12.0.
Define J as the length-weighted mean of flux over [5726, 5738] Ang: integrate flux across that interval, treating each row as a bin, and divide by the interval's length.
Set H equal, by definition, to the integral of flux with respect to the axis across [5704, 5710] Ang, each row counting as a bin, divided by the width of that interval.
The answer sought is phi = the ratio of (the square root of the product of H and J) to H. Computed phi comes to 1.07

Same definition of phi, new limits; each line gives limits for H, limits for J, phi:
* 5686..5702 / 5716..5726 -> 1.04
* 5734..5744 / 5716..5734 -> 0.99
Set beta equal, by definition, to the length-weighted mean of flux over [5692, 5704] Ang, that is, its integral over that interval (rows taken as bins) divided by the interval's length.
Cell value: 1.21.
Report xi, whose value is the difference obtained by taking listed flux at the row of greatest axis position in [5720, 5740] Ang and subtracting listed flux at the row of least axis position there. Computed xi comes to -0.05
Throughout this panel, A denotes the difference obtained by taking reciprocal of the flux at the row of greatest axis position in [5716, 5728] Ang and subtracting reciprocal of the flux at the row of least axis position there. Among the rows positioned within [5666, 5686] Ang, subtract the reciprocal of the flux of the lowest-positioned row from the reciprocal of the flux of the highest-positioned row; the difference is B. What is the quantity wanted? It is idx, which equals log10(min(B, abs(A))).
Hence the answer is -1.8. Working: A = -0.018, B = 0.042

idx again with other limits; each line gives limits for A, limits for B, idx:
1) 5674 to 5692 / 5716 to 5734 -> -1.7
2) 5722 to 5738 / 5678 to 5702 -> -2.0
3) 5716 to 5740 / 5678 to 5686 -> -2.2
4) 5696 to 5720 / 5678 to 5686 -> -1.4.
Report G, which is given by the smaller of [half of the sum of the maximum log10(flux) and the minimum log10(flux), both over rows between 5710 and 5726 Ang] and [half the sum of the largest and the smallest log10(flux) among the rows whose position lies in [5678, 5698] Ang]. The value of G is 0.0911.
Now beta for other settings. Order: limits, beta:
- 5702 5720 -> 1.21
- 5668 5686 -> 1.22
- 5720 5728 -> 1.33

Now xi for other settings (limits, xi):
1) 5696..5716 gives -0.04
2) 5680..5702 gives 0.03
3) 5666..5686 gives -0.06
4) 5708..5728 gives 0.22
